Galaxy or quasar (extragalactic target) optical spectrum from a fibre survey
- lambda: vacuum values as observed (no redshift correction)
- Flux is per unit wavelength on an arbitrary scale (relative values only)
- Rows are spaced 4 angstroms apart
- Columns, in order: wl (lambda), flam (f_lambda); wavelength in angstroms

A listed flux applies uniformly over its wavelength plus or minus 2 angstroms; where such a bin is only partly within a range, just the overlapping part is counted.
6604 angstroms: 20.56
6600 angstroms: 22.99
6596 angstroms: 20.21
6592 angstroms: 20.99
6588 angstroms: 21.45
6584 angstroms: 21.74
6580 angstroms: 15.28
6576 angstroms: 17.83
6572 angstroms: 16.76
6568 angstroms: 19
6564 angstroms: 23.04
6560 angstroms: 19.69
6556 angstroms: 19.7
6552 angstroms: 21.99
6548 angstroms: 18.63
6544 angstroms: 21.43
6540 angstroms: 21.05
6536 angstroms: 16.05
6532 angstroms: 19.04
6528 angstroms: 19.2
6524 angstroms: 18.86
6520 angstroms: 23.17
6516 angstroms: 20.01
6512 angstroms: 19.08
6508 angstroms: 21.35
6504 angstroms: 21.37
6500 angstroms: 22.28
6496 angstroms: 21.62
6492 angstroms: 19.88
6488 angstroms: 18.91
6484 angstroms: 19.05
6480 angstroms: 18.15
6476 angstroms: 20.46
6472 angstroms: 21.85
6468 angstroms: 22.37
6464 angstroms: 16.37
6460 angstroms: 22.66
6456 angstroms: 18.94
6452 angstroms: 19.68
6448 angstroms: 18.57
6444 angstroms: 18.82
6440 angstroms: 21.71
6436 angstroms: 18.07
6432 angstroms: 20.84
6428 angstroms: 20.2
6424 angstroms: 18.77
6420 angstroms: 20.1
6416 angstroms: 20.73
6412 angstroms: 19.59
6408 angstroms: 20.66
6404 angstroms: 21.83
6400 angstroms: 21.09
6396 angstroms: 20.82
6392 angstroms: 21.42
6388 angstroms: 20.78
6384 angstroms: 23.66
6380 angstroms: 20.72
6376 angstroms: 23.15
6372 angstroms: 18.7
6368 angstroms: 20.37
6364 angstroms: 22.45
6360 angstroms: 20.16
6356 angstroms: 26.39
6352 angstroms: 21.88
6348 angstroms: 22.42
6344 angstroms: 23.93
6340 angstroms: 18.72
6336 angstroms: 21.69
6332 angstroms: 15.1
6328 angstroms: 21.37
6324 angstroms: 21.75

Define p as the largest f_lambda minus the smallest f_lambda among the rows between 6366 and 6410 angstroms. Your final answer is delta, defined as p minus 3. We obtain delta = 2.0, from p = 5.0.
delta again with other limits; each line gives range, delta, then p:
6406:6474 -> 3.3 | 6.3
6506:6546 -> 4.1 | 7.1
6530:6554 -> 2.9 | 5.9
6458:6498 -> 3.3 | 6.3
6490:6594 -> 4.9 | 7.9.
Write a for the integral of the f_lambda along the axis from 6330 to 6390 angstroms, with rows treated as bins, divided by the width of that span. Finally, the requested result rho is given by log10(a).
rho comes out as 1.33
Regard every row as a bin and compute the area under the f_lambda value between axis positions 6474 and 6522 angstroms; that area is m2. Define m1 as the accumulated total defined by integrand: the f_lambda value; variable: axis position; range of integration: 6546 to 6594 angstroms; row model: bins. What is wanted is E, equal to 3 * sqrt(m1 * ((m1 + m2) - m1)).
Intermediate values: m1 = 944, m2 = 981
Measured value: 2888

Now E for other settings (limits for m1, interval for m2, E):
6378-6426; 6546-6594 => 2916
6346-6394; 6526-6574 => 2982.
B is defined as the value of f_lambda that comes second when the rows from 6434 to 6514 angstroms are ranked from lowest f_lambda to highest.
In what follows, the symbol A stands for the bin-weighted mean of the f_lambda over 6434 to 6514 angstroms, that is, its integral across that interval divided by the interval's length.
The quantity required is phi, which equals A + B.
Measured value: 38.1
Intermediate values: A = 20.1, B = 18.07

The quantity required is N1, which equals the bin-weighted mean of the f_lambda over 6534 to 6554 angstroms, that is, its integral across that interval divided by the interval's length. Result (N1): 19.8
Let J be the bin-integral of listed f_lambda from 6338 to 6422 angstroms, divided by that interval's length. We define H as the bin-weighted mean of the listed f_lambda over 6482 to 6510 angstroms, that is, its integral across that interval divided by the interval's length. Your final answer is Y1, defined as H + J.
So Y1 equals 42.0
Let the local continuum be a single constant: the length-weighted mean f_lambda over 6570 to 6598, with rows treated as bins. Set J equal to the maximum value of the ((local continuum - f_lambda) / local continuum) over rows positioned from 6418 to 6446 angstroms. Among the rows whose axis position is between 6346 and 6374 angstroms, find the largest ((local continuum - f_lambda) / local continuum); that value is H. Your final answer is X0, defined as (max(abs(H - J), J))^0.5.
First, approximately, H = 0.03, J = 0.06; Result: 0.24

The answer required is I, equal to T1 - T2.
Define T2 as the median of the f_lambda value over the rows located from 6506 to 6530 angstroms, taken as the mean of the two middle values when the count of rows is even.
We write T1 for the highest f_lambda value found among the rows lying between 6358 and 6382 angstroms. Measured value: 3.5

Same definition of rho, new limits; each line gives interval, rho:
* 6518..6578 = 1.29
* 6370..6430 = 1.32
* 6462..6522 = 1.31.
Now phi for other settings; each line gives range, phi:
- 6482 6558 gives 38.8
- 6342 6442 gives 39.9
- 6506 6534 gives 39.1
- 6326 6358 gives 40.2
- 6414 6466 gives 37.7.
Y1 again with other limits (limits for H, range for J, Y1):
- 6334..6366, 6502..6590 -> 42.0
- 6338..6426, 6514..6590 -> 41.0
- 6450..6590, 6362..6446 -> 40.6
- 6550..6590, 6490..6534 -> 40.2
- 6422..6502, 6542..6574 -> 40.0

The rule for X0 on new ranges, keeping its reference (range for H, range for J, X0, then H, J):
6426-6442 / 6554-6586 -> 0.45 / 0.06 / 0.20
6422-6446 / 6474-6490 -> 0.23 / 0.06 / 0.05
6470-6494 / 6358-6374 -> 0.17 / 0.05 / 0.03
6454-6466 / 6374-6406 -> 0.48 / 0.15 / -0.08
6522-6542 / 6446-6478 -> 0.38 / 0.16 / 0.15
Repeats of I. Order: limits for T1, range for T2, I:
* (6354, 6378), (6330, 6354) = 4.6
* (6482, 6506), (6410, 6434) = 2.1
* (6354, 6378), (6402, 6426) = 6.0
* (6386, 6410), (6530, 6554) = 1.8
